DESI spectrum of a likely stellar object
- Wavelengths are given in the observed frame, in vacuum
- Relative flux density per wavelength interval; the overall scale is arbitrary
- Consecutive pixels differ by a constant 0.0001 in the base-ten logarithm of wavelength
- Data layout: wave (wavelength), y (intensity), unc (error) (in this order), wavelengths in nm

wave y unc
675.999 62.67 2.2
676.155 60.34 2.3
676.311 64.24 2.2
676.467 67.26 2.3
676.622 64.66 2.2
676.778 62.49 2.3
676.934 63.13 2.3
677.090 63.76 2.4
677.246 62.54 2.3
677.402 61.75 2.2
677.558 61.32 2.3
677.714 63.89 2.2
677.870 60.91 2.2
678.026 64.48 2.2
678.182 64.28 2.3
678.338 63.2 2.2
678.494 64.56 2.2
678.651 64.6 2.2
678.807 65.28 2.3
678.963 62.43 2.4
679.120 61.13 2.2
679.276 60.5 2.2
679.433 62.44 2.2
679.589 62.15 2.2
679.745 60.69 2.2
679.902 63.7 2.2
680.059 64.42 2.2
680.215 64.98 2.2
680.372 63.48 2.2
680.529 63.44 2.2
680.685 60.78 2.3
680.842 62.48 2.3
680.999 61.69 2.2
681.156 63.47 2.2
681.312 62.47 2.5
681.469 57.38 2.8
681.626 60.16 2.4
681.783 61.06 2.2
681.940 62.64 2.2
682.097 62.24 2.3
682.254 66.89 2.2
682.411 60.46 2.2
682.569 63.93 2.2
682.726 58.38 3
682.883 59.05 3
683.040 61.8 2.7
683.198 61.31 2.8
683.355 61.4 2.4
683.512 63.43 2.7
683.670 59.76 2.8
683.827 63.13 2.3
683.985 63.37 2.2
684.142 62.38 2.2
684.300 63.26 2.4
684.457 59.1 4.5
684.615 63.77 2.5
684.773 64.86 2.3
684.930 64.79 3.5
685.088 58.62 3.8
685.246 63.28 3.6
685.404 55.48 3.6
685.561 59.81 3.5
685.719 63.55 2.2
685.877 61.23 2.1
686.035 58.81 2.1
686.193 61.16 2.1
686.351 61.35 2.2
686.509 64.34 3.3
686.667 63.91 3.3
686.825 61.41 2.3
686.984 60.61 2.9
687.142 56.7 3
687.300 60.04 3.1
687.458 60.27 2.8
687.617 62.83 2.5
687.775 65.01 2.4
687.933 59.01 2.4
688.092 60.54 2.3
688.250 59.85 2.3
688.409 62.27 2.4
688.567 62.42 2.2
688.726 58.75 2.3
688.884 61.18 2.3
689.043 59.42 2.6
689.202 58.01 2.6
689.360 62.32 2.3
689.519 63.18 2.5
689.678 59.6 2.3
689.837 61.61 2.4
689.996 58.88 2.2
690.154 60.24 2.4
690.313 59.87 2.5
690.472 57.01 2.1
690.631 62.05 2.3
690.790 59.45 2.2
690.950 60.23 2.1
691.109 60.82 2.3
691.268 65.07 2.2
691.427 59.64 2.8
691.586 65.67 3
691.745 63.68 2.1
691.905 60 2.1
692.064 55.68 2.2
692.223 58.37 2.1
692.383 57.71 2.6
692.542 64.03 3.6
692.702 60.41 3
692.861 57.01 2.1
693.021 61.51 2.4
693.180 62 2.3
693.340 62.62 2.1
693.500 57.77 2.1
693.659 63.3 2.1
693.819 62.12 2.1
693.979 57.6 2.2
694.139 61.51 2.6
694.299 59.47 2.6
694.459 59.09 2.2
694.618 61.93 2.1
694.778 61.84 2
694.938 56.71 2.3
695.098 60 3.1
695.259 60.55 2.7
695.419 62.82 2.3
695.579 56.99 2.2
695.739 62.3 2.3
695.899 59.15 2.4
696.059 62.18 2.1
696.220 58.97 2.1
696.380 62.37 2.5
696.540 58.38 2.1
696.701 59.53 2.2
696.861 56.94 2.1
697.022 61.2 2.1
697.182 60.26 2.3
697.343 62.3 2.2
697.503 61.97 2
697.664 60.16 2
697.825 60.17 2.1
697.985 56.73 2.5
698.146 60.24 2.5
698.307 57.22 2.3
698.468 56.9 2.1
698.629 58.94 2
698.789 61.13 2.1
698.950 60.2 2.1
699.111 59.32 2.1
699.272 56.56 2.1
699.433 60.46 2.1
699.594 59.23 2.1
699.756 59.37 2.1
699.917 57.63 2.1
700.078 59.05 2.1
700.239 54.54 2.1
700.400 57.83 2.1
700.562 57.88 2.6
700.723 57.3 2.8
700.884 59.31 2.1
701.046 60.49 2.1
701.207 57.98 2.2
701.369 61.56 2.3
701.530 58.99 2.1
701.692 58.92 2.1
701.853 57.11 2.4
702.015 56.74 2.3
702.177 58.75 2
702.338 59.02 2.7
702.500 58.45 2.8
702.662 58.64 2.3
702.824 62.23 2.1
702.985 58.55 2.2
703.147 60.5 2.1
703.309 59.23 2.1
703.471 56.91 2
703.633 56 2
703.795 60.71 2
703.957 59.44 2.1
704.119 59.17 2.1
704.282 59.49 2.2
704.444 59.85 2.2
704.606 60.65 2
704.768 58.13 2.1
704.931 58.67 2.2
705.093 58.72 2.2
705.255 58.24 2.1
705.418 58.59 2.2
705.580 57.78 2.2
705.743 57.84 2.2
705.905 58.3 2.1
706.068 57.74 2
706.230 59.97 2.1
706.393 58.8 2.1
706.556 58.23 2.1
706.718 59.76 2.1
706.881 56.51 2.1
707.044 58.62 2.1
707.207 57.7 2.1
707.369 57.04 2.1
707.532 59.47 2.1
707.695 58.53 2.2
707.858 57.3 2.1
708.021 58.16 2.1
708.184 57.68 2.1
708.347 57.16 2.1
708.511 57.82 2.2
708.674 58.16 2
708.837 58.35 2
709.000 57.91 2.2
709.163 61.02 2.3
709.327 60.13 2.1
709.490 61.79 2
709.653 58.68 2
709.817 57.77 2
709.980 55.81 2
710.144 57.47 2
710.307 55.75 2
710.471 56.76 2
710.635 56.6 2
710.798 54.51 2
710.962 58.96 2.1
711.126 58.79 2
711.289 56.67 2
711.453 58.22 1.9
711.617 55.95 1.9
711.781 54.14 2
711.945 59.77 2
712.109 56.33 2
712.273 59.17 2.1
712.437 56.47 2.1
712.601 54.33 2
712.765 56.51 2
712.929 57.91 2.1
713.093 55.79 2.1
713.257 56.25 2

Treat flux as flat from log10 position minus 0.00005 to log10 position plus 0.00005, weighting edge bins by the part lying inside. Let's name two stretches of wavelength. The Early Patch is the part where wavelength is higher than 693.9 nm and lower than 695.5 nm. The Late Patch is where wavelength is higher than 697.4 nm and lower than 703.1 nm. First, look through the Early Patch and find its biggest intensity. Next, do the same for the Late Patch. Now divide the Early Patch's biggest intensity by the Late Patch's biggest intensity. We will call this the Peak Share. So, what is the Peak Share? 1.01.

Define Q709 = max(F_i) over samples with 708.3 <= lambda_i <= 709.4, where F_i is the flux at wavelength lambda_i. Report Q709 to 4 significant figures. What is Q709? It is 61.02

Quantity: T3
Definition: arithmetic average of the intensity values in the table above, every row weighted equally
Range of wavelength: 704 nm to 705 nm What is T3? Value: 59.3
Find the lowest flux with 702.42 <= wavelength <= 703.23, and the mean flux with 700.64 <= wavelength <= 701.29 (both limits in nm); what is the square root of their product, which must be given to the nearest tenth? 58.6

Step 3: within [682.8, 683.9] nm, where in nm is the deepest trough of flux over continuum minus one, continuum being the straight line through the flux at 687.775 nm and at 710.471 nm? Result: 682.883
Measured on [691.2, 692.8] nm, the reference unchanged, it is 692.064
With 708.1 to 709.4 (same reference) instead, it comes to 708.347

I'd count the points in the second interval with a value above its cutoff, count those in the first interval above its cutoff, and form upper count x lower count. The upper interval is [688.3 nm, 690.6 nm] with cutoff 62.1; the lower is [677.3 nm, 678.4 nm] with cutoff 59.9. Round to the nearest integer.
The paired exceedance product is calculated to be 28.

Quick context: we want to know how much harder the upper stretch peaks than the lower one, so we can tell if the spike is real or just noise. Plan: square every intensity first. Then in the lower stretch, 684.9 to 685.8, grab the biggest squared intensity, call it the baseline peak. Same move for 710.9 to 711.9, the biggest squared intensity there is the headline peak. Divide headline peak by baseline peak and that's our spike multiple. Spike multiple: 0.83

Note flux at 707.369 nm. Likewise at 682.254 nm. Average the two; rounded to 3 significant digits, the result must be 62.0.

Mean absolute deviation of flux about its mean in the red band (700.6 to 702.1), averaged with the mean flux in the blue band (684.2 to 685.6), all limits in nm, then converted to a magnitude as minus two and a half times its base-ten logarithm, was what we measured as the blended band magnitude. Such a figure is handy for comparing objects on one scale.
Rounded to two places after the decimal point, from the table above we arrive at -3.74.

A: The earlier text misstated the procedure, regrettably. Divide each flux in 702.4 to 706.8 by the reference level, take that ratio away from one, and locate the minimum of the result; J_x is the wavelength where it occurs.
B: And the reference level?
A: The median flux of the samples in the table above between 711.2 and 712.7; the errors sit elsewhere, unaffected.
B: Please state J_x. 702.824 nm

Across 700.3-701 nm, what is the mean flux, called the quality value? 58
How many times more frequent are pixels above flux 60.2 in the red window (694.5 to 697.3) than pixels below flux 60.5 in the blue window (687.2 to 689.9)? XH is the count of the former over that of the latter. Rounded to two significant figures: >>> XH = 1.1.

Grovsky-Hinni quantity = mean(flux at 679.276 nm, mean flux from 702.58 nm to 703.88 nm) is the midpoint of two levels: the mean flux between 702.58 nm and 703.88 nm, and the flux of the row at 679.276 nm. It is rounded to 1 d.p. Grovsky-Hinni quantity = 59.8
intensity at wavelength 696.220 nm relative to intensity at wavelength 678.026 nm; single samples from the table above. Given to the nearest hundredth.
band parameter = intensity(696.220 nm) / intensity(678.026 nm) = 0.91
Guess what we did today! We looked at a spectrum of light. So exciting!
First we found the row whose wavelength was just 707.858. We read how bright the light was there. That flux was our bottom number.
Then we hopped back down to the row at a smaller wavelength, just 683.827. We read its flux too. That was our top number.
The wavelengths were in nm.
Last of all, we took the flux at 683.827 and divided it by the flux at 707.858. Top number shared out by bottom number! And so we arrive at 1.10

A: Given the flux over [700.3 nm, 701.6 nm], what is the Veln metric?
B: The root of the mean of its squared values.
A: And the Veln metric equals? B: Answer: 58.9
